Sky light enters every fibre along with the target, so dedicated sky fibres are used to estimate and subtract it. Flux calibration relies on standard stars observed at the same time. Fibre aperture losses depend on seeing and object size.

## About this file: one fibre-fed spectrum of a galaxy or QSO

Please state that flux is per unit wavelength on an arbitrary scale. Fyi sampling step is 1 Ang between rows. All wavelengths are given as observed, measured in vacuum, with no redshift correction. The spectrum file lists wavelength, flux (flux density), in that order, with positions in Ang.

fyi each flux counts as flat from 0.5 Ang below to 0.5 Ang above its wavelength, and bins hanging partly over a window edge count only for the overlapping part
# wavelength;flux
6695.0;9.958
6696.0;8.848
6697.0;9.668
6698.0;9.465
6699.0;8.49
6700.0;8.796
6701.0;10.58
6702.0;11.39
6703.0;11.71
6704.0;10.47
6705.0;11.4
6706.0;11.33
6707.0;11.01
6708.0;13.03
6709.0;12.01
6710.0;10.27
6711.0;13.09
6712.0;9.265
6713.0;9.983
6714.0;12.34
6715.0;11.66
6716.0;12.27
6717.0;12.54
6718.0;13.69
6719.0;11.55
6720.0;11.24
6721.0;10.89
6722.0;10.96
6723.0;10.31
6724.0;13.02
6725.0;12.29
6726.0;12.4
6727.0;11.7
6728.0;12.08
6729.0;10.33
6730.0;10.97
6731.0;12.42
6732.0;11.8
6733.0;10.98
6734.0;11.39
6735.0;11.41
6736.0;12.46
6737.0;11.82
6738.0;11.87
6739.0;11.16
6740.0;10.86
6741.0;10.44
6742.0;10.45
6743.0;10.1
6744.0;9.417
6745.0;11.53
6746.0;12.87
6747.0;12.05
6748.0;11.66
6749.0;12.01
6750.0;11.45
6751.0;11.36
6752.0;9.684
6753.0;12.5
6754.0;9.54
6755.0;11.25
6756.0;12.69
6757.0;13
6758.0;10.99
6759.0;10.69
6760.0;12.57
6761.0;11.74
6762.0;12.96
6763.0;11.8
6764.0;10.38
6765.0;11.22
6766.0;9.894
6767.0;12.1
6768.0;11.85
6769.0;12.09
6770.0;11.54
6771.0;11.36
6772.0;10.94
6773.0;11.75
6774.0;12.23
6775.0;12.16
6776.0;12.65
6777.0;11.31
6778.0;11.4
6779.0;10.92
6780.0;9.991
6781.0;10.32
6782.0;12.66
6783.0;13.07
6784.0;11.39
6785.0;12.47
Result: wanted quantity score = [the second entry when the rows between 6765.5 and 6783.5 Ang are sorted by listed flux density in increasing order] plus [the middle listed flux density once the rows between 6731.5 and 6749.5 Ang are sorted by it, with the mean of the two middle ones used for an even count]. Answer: 21.5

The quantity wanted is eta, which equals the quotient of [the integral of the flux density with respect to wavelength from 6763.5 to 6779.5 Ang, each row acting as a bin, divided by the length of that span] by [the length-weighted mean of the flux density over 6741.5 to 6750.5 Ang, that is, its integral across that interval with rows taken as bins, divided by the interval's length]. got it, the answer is 1.02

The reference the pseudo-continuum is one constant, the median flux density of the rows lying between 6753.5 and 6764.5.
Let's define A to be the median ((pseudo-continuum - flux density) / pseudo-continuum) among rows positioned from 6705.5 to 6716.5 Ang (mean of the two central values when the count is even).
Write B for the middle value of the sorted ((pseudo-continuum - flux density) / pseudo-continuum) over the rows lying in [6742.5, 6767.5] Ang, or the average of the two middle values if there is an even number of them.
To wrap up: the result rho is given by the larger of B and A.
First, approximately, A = 0.007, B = 0.018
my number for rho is 0.018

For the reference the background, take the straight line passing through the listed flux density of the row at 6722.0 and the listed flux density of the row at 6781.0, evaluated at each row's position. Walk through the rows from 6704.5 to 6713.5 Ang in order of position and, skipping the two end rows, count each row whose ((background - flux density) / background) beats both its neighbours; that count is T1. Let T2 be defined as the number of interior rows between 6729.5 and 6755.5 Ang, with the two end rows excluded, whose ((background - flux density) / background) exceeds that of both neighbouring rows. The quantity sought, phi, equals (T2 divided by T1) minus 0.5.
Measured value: 1.8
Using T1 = 3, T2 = 7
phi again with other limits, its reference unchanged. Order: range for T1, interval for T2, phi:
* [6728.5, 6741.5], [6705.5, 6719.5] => 1.5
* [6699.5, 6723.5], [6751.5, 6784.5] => 1.2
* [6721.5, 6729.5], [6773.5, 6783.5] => 0.5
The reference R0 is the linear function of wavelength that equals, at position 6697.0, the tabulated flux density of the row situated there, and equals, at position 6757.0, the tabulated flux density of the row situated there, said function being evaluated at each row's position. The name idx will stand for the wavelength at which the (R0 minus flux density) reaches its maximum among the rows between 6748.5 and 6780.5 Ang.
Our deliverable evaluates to 6780.0 Ang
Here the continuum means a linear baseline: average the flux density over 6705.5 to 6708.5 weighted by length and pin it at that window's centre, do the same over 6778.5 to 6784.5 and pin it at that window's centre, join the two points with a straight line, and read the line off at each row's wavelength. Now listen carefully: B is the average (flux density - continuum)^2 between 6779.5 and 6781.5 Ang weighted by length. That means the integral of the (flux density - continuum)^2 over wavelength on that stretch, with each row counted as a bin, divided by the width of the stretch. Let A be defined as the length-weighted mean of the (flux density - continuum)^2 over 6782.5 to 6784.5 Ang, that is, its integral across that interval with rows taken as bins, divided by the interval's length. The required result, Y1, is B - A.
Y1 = 0.1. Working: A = 1.42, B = 1.57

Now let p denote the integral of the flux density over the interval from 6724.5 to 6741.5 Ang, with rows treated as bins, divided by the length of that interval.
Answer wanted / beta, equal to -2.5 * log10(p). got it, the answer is -2.66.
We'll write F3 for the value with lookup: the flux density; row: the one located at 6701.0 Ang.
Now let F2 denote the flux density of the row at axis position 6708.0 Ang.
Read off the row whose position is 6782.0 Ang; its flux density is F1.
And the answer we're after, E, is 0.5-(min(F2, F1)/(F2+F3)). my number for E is -0.04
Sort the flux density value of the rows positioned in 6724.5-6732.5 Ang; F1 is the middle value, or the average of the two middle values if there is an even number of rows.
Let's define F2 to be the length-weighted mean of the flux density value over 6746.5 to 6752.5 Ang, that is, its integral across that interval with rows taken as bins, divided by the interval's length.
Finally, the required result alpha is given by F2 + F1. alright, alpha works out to 23.31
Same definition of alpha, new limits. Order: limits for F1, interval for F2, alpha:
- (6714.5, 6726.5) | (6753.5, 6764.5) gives 23.57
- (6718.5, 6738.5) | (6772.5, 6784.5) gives 23.28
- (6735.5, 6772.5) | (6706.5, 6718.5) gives 23.29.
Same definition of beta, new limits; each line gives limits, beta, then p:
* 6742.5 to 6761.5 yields -2.64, 11.4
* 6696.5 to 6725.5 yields -2.62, 11.2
